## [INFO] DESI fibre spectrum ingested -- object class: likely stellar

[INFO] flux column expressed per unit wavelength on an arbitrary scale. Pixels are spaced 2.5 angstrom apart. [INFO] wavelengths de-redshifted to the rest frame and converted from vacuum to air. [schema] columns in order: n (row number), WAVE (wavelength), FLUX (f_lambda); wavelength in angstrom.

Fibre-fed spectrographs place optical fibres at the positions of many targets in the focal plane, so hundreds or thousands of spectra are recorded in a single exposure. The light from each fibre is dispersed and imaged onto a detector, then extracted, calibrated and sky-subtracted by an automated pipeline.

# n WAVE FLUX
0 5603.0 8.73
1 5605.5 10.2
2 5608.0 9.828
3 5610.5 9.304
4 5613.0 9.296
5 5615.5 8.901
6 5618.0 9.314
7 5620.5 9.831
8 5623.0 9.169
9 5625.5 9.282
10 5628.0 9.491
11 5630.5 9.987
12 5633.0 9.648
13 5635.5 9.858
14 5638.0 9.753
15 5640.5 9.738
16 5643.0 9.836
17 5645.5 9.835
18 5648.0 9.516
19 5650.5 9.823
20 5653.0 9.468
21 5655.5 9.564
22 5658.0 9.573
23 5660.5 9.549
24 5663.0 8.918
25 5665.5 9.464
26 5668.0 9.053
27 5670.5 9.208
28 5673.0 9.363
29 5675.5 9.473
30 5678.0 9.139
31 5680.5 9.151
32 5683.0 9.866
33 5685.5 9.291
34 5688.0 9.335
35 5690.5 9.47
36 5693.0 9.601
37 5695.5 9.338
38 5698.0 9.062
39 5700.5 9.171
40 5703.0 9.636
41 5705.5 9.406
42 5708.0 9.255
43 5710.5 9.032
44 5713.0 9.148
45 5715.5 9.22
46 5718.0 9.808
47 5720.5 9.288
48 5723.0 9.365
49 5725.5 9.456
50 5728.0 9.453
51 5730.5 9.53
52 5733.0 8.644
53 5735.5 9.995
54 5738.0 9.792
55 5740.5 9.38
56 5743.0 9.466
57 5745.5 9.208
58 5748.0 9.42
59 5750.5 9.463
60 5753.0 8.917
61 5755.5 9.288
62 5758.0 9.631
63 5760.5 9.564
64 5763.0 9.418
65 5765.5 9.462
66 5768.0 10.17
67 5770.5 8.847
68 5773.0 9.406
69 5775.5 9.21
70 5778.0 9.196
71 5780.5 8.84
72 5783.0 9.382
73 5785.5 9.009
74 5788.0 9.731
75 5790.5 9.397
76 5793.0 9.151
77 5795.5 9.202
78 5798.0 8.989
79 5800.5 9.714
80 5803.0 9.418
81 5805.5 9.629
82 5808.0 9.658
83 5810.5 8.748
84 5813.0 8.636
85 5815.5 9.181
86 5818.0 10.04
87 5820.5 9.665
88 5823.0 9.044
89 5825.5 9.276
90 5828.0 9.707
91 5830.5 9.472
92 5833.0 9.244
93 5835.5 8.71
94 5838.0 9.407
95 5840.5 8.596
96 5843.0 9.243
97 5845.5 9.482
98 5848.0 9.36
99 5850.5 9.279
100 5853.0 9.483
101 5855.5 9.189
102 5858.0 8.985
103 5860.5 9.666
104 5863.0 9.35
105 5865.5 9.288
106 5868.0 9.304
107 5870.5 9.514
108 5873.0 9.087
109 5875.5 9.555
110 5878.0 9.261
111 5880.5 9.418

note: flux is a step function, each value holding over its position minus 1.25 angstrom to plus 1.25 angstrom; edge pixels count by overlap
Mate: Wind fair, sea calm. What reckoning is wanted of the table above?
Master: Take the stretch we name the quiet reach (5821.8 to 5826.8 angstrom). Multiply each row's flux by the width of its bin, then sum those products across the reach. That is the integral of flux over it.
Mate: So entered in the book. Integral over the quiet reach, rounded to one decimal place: 45.8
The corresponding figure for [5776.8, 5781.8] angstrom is 45.1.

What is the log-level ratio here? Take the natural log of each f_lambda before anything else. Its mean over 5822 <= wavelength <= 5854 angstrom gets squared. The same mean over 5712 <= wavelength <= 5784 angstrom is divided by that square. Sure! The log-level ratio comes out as 0.4522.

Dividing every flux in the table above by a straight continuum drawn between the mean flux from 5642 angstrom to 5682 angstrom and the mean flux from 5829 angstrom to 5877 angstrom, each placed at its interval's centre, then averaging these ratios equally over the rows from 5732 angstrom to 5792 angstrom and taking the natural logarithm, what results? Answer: 0.002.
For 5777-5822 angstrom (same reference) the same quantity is -0.001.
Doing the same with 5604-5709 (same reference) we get 0.004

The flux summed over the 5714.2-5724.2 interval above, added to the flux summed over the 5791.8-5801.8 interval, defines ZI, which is 74.7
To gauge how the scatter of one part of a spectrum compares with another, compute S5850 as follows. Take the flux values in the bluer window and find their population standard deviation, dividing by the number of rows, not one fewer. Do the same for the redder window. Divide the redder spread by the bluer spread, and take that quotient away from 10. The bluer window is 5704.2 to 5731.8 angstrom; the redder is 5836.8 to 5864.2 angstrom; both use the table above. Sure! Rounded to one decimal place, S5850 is 8.6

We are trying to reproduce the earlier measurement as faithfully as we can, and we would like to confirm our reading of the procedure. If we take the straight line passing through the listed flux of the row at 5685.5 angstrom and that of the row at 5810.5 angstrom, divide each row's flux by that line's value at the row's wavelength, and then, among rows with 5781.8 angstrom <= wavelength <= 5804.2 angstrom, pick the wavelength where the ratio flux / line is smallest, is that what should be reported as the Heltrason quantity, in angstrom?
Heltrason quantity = 5785.5 angstrom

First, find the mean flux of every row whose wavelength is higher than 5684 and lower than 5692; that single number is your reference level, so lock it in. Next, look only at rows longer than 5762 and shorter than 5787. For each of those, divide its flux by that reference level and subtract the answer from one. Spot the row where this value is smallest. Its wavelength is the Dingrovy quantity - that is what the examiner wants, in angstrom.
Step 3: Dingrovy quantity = 5768.0 angstrom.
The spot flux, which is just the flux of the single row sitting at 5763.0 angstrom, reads 9.418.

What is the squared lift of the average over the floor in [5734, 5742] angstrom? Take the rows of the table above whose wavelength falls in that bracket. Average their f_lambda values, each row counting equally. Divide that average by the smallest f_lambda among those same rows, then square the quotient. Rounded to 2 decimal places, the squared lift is 1.07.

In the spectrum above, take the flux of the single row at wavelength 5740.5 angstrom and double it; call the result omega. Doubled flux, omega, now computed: 18.8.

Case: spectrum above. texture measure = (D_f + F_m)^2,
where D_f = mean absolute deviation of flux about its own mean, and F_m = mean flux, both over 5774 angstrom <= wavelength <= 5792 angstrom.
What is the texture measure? 89.6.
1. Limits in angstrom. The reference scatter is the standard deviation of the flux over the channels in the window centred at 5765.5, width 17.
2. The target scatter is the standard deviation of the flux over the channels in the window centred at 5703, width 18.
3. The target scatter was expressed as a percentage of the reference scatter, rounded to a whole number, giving 54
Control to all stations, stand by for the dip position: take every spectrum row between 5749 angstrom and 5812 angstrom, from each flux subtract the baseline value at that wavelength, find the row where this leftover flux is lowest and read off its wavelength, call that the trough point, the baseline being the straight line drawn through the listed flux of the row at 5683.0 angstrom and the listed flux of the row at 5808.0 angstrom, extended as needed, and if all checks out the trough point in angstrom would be 5810.5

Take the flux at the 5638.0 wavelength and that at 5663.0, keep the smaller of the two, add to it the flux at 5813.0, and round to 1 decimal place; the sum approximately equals 17.6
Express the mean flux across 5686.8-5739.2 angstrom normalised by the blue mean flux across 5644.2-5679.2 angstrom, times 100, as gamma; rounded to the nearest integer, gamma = 100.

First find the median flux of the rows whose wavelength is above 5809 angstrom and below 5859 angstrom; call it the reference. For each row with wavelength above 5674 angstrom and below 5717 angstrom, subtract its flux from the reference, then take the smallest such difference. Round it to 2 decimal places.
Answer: -0.61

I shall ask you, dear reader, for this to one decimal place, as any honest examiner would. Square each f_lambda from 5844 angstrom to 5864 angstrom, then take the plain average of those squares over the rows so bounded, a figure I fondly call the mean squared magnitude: 87.4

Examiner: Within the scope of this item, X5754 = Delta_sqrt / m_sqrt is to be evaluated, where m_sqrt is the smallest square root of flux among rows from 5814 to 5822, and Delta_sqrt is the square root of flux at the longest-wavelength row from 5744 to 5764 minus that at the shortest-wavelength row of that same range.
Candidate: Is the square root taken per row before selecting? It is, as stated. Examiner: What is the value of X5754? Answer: 0.011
